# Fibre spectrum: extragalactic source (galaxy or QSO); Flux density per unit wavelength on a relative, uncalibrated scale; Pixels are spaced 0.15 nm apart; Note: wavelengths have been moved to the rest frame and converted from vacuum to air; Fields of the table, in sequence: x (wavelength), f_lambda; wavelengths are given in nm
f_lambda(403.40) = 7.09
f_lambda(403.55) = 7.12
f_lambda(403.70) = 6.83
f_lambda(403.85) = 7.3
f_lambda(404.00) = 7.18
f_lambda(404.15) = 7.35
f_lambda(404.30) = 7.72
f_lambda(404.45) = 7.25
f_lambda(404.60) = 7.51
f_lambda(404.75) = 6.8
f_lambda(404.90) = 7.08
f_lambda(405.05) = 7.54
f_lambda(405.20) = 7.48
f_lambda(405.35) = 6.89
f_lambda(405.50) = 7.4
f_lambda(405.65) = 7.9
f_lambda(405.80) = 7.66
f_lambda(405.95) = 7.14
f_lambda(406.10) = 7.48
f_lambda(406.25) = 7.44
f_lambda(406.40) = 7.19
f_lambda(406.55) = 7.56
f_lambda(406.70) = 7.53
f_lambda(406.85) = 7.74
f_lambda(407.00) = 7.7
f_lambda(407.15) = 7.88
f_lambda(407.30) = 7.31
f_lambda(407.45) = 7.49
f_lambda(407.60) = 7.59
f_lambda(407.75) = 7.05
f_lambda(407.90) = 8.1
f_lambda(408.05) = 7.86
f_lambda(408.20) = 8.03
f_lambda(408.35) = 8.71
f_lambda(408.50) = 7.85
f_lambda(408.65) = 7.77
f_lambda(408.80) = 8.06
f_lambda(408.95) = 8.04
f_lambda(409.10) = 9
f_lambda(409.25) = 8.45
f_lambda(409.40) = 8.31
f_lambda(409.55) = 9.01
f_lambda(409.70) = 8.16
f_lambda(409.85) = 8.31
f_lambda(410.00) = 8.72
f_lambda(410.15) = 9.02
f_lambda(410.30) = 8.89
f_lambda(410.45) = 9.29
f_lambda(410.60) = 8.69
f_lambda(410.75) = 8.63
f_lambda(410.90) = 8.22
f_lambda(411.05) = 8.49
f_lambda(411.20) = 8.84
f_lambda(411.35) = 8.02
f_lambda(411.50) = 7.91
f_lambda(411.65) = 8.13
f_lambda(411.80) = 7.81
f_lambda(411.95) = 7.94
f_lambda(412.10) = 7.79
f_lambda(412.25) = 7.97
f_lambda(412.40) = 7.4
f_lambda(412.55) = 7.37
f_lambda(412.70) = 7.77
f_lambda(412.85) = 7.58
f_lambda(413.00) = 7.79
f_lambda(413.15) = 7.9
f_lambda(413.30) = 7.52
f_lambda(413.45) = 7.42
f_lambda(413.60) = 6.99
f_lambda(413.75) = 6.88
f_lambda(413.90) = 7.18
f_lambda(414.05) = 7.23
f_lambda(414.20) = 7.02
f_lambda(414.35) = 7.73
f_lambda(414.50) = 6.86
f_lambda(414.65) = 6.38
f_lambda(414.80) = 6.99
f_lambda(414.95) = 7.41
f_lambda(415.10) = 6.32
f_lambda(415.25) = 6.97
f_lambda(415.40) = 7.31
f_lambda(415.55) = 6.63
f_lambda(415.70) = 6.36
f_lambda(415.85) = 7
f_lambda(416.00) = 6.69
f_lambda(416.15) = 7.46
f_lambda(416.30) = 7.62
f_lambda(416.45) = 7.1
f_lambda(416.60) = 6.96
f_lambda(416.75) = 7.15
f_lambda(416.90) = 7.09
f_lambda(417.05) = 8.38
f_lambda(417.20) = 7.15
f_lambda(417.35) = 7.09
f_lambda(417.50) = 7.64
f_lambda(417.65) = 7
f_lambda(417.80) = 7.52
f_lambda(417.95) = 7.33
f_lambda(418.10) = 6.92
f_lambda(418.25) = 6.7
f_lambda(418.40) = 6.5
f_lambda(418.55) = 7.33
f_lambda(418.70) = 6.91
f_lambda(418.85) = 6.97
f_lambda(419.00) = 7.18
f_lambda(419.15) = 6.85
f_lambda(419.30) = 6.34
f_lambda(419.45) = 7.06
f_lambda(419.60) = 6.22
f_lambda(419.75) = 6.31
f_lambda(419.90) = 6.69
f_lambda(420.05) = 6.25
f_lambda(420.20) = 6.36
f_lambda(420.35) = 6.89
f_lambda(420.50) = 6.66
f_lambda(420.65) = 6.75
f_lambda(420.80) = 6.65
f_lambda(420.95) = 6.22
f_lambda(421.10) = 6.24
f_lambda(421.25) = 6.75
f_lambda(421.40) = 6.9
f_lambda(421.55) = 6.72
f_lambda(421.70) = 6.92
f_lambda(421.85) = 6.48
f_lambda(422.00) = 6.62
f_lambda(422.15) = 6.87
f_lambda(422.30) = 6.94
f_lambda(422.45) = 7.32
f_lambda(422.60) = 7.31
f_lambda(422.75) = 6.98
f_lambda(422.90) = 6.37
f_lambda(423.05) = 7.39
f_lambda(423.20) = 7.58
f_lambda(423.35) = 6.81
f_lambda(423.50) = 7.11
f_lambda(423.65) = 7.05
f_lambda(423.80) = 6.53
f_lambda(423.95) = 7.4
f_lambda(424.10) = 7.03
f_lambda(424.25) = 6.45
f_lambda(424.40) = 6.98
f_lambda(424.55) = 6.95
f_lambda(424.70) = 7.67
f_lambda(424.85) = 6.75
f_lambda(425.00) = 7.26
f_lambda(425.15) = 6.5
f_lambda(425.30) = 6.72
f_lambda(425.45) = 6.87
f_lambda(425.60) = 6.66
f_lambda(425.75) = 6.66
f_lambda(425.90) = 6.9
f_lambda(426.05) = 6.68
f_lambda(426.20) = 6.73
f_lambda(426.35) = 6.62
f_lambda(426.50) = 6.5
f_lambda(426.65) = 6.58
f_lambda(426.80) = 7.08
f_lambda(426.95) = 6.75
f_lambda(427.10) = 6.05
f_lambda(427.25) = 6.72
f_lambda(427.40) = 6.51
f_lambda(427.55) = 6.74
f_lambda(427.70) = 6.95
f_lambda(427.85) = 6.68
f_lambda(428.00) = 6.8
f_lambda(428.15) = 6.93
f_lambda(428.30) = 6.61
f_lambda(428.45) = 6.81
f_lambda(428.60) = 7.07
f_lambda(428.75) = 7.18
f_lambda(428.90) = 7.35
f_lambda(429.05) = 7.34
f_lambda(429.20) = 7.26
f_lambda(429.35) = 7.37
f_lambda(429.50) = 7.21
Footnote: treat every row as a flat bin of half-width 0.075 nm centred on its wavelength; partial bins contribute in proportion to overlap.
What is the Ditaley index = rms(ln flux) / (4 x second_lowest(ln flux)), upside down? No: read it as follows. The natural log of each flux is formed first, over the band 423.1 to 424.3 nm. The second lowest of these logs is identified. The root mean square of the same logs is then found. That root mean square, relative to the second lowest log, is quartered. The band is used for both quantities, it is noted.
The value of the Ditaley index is 0.259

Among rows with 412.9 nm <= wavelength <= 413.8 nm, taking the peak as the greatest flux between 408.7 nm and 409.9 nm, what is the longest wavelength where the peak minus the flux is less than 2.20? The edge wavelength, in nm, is 413.75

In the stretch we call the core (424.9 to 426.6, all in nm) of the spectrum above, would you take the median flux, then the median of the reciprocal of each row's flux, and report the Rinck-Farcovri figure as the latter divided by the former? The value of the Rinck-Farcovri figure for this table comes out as 0.0224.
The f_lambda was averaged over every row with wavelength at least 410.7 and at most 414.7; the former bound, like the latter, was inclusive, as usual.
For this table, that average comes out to 7.7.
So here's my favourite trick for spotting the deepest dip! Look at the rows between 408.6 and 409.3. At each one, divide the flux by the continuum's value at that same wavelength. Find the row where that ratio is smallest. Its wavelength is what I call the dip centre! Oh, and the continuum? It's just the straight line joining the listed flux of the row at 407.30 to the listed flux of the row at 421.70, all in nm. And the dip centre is 408.65 nm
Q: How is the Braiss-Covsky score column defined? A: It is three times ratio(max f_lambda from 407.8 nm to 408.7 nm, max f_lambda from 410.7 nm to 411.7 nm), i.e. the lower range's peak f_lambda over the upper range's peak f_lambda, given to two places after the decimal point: 2.96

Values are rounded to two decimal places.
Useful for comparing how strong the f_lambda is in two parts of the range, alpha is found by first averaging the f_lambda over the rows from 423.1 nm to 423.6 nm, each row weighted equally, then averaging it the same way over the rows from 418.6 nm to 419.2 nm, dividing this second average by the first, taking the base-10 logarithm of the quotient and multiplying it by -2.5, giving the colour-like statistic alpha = 0.03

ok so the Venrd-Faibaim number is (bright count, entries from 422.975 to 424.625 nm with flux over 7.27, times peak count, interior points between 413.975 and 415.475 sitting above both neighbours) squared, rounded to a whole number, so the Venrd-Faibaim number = 36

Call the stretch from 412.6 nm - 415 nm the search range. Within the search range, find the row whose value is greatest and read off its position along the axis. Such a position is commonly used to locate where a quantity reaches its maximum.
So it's 413.15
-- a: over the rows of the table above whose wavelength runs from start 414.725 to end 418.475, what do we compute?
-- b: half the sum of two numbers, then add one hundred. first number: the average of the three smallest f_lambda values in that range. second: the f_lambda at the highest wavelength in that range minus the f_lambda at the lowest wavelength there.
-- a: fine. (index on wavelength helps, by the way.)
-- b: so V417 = 103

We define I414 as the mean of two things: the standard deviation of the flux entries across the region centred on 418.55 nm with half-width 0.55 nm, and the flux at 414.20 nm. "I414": 3.6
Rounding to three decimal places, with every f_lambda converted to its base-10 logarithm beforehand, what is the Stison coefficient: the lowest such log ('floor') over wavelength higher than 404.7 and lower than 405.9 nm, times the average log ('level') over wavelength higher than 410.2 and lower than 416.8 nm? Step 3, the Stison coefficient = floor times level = 0.729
